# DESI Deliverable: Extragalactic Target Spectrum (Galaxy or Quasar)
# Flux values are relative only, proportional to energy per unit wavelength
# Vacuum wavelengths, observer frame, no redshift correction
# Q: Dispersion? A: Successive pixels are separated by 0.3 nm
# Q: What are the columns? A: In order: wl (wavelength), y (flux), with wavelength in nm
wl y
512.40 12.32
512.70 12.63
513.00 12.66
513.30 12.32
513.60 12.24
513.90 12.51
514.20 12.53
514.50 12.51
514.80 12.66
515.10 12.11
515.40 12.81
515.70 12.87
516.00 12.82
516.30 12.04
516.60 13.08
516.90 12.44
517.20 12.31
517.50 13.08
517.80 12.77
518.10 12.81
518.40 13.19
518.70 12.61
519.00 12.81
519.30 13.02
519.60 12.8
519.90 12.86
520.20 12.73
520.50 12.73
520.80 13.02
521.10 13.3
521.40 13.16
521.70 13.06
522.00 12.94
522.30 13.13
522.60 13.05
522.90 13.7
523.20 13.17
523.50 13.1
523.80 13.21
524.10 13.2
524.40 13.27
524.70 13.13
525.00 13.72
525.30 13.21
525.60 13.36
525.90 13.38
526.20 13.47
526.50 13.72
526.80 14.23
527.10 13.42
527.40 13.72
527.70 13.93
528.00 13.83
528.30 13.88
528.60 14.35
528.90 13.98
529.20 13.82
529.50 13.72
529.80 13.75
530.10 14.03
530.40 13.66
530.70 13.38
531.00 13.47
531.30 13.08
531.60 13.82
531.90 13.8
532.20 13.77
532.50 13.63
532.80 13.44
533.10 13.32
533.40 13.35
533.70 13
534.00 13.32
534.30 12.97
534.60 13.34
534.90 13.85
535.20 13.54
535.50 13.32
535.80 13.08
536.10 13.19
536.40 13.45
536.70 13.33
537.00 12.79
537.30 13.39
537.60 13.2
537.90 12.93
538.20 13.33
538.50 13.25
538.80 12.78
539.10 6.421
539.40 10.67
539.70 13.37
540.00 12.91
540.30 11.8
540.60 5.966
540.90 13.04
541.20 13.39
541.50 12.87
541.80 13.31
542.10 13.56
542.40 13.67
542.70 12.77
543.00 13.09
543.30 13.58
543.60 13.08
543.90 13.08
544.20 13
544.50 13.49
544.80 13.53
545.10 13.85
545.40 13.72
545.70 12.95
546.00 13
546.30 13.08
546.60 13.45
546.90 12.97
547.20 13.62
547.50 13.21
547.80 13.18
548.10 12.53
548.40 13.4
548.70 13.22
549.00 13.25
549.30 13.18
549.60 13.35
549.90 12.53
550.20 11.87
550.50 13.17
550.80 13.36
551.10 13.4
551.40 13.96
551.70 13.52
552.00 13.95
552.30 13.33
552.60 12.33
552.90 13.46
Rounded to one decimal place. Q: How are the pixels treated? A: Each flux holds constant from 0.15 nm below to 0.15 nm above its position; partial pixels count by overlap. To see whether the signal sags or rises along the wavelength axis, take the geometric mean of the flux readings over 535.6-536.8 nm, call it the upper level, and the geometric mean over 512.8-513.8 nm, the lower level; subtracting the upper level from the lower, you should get -0.9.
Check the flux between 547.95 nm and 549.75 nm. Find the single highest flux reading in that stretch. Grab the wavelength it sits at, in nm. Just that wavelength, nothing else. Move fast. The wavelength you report 548.40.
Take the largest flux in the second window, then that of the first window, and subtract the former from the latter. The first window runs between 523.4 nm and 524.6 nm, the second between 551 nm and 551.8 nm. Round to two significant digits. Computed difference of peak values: -0.69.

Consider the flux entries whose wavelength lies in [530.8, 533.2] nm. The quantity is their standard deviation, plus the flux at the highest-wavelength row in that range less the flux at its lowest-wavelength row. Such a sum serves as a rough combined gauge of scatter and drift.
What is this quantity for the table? 0.1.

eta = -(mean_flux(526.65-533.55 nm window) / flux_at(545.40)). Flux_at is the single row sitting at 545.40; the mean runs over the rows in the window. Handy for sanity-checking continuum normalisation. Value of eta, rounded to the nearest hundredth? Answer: -1.00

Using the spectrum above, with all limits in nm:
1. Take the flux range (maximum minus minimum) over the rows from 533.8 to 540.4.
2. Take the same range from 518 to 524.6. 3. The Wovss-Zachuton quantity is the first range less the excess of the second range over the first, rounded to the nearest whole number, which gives 14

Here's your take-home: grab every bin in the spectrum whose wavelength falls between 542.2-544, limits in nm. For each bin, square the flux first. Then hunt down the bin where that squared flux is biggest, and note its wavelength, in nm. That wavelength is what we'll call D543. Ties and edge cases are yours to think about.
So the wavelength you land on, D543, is 542.40 nm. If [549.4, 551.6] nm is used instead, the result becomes 551.40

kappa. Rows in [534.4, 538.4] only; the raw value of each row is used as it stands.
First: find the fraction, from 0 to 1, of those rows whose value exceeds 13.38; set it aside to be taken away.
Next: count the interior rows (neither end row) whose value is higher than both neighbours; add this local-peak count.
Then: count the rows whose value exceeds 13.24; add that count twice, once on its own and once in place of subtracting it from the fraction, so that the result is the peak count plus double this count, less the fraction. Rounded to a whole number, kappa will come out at 19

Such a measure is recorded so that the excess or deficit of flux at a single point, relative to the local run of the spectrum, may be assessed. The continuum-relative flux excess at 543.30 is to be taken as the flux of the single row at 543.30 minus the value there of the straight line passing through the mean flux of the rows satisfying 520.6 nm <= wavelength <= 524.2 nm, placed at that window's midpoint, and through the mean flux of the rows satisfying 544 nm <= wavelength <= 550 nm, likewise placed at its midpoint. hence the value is 0.36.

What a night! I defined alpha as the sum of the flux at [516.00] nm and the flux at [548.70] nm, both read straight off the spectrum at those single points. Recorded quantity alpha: 26.0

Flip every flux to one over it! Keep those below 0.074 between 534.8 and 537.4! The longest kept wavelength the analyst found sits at 535.20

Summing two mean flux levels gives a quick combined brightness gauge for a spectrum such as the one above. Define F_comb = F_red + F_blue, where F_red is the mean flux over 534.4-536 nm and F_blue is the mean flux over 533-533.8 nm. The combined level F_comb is 26.6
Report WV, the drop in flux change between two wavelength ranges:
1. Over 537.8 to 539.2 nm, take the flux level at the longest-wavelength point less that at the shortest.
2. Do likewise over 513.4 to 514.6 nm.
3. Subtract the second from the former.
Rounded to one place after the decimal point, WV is -6.8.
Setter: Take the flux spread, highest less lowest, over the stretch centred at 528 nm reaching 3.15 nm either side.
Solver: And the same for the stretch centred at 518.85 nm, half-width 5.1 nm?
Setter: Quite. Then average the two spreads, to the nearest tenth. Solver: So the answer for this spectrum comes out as 1.4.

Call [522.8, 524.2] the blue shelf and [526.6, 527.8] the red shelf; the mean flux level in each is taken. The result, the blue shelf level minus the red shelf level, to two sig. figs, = -0.55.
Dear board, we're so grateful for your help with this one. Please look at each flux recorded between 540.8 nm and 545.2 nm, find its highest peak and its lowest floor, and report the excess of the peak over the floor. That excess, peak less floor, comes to 1.1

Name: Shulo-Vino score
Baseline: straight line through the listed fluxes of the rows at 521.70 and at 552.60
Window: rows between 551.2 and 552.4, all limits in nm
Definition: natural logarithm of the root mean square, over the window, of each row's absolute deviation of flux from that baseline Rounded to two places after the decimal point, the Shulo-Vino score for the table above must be 0.31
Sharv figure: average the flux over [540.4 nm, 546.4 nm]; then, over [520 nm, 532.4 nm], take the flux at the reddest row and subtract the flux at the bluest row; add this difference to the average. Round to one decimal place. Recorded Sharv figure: 13.9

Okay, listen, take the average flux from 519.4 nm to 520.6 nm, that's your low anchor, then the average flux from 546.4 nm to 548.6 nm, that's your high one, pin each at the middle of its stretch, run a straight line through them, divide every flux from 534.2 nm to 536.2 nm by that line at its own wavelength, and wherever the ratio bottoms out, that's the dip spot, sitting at 534.30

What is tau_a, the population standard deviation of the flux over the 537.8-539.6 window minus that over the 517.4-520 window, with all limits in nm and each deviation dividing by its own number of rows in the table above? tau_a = 2.30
